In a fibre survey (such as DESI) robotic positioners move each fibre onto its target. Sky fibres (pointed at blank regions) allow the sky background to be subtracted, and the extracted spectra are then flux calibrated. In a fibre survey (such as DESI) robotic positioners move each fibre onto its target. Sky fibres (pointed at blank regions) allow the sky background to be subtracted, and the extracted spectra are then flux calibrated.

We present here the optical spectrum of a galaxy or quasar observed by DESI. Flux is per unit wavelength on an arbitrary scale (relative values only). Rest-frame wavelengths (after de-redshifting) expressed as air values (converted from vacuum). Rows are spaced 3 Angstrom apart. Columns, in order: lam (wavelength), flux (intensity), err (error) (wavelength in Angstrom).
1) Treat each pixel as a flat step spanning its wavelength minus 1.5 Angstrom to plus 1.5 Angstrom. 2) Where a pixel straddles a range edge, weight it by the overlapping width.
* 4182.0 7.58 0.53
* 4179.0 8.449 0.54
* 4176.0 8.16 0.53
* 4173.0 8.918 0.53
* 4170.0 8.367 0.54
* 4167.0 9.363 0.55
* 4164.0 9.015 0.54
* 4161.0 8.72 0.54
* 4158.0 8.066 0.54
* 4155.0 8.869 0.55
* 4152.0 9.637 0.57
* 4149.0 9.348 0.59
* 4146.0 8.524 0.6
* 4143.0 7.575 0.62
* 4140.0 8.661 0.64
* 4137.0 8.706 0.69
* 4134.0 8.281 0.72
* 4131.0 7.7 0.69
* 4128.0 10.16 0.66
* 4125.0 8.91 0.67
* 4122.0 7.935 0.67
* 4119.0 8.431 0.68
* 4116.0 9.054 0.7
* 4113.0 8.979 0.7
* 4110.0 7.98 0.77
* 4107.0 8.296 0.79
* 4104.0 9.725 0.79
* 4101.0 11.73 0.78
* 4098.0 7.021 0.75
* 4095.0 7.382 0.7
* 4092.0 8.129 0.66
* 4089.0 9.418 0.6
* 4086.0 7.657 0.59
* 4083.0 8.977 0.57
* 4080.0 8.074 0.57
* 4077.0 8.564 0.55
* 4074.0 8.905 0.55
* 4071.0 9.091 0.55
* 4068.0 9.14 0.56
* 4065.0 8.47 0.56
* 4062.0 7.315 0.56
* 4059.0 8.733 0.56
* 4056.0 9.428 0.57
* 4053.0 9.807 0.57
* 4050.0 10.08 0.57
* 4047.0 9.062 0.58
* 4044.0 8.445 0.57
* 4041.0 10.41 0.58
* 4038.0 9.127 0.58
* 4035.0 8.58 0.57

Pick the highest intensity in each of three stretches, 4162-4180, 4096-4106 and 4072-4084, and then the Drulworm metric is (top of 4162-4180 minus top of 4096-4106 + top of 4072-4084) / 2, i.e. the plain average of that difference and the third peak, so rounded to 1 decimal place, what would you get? 3.3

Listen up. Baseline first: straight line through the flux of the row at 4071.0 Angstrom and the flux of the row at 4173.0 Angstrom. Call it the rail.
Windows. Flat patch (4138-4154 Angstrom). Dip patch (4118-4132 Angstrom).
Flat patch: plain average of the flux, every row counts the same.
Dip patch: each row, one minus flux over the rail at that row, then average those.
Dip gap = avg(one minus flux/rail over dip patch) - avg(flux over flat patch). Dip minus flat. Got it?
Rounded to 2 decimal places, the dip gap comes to -8.71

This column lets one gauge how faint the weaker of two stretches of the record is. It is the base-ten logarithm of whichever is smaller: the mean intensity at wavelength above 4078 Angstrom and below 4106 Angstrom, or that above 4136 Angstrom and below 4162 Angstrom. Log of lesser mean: 0.938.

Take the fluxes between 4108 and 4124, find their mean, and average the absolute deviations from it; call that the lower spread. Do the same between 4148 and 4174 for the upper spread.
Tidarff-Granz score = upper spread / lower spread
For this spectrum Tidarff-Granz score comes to 0.9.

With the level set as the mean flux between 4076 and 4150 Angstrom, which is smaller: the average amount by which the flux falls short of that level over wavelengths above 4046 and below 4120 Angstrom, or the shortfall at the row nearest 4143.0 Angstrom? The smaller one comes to -0.17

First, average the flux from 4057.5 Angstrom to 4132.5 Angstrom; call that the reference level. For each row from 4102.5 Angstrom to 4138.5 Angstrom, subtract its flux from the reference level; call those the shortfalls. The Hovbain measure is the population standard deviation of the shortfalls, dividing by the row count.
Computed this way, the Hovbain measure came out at 0.70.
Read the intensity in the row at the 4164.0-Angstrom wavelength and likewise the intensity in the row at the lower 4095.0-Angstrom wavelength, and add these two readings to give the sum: 16.4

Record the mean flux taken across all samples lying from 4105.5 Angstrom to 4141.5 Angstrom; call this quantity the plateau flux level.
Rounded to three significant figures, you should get 8.59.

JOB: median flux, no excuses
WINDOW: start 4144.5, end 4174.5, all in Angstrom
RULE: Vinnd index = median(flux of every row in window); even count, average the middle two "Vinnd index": 8.9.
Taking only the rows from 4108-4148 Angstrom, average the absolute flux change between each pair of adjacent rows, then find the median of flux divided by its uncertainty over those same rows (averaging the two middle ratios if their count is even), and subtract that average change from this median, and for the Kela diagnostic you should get 11.8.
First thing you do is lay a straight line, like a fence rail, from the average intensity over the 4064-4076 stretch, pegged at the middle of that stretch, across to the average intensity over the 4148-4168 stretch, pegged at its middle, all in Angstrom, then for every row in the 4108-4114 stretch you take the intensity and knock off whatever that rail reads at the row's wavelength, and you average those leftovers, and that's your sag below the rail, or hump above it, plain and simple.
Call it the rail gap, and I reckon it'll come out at -0.5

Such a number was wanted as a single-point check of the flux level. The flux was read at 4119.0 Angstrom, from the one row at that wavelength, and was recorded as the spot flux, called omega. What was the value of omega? 8.431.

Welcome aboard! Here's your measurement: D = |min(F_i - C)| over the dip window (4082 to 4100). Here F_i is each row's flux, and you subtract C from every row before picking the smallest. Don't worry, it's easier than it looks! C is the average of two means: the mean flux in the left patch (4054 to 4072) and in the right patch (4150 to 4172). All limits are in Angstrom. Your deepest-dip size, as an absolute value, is 1.8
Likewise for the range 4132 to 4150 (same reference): 1.2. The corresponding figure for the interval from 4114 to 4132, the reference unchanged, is 1.1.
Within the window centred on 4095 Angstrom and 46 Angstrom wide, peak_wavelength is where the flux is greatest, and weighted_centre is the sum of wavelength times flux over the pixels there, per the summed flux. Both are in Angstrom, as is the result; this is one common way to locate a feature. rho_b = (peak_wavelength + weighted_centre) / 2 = 4098.1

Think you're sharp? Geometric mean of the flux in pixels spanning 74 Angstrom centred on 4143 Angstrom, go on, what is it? 8.62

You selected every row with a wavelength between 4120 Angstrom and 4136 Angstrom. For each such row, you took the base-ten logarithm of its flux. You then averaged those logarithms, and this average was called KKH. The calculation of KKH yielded 0.932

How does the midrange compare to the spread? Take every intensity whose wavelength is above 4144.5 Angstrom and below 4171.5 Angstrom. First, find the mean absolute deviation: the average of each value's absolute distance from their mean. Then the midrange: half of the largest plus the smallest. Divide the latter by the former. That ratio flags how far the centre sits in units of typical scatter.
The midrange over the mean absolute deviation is 21.6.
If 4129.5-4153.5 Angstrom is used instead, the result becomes 16.1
